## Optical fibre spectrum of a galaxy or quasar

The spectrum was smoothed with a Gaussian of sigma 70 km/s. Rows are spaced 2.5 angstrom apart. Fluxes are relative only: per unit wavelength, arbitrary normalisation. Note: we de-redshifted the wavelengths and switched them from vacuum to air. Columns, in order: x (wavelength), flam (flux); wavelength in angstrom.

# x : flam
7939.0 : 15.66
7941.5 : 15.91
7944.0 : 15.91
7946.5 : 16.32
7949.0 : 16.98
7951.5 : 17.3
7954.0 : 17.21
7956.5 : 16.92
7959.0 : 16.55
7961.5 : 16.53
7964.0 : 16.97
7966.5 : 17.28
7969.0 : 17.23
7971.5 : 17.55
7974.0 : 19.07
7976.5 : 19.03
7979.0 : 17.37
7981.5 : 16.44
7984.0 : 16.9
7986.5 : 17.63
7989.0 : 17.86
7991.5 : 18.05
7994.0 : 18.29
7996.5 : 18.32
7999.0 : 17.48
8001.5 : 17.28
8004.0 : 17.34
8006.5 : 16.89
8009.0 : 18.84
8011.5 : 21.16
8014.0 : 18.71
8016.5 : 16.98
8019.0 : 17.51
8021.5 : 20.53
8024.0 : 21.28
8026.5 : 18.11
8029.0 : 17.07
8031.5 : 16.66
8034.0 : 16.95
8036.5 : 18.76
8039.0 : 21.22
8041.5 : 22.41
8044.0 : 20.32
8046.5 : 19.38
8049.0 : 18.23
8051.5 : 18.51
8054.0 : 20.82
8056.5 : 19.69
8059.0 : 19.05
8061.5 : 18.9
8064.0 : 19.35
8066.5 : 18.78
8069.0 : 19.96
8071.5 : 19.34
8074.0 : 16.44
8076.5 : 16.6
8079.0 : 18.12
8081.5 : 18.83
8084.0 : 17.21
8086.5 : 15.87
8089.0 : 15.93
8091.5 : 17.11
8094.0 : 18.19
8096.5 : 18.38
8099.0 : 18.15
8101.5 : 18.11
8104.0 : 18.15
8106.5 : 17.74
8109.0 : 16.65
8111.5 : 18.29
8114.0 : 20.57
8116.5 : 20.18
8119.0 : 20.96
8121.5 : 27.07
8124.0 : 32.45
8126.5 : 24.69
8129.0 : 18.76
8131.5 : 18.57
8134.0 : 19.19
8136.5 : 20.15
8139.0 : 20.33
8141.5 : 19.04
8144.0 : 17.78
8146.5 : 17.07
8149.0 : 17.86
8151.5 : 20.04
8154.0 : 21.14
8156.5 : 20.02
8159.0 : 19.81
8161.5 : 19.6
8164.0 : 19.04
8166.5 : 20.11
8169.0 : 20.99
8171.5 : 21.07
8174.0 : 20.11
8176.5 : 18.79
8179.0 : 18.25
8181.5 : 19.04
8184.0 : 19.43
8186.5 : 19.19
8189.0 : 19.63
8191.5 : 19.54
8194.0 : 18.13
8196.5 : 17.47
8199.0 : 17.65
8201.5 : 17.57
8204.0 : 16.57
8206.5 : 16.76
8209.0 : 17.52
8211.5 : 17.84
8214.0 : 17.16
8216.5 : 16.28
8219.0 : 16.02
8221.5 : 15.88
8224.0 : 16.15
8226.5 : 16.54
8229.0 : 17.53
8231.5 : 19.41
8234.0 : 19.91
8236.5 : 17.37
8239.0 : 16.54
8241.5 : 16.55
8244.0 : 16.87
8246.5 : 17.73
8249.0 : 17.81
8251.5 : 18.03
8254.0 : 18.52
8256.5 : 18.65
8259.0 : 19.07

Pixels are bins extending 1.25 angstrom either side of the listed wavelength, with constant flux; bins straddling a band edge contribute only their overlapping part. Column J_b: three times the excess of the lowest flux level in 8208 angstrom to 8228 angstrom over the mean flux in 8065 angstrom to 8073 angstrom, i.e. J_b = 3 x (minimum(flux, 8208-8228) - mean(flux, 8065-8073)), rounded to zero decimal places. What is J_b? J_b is -10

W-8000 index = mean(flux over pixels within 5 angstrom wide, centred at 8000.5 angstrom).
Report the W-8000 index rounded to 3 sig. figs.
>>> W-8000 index 17.4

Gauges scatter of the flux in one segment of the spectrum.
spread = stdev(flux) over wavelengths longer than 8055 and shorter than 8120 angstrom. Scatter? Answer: 1.4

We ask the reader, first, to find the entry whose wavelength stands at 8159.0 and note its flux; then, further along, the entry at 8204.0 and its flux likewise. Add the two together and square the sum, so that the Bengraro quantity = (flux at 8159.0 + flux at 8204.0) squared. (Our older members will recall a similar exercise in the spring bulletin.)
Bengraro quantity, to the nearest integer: 1324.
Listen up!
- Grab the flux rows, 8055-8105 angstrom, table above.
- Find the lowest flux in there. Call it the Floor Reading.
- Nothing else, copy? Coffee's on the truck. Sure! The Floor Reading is 15.87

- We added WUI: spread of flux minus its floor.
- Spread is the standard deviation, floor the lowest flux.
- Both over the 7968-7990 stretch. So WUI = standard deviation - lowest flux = -15.6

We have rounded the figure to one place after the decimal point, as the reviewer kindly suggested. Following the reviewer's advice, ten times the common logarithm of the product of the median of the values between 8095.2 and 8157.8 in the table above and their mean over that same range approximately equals 25.8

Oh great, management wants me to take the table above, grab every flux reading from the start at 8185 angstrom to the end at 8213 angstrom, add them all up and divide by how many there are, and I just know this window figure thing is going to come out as 18.0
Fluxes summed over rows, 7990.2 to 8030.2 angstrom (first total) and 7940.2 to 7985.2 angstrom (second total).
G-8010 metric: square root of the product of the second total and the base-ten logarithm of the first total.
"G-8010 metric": 27.5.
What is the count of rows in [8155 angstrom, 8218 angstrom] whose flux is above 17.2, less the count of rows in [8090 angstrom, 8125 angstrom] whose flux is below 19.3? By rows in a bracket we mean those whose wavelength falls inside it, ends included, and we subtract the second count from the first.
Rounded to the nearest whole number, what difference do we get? 12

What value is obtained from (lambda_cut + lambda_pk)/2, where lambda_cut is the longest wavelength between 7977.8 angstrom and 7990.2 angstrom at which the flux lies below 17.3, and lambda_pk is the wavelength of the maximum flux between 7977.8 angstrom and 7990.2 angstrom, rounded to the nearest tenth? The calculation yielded 7986.5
